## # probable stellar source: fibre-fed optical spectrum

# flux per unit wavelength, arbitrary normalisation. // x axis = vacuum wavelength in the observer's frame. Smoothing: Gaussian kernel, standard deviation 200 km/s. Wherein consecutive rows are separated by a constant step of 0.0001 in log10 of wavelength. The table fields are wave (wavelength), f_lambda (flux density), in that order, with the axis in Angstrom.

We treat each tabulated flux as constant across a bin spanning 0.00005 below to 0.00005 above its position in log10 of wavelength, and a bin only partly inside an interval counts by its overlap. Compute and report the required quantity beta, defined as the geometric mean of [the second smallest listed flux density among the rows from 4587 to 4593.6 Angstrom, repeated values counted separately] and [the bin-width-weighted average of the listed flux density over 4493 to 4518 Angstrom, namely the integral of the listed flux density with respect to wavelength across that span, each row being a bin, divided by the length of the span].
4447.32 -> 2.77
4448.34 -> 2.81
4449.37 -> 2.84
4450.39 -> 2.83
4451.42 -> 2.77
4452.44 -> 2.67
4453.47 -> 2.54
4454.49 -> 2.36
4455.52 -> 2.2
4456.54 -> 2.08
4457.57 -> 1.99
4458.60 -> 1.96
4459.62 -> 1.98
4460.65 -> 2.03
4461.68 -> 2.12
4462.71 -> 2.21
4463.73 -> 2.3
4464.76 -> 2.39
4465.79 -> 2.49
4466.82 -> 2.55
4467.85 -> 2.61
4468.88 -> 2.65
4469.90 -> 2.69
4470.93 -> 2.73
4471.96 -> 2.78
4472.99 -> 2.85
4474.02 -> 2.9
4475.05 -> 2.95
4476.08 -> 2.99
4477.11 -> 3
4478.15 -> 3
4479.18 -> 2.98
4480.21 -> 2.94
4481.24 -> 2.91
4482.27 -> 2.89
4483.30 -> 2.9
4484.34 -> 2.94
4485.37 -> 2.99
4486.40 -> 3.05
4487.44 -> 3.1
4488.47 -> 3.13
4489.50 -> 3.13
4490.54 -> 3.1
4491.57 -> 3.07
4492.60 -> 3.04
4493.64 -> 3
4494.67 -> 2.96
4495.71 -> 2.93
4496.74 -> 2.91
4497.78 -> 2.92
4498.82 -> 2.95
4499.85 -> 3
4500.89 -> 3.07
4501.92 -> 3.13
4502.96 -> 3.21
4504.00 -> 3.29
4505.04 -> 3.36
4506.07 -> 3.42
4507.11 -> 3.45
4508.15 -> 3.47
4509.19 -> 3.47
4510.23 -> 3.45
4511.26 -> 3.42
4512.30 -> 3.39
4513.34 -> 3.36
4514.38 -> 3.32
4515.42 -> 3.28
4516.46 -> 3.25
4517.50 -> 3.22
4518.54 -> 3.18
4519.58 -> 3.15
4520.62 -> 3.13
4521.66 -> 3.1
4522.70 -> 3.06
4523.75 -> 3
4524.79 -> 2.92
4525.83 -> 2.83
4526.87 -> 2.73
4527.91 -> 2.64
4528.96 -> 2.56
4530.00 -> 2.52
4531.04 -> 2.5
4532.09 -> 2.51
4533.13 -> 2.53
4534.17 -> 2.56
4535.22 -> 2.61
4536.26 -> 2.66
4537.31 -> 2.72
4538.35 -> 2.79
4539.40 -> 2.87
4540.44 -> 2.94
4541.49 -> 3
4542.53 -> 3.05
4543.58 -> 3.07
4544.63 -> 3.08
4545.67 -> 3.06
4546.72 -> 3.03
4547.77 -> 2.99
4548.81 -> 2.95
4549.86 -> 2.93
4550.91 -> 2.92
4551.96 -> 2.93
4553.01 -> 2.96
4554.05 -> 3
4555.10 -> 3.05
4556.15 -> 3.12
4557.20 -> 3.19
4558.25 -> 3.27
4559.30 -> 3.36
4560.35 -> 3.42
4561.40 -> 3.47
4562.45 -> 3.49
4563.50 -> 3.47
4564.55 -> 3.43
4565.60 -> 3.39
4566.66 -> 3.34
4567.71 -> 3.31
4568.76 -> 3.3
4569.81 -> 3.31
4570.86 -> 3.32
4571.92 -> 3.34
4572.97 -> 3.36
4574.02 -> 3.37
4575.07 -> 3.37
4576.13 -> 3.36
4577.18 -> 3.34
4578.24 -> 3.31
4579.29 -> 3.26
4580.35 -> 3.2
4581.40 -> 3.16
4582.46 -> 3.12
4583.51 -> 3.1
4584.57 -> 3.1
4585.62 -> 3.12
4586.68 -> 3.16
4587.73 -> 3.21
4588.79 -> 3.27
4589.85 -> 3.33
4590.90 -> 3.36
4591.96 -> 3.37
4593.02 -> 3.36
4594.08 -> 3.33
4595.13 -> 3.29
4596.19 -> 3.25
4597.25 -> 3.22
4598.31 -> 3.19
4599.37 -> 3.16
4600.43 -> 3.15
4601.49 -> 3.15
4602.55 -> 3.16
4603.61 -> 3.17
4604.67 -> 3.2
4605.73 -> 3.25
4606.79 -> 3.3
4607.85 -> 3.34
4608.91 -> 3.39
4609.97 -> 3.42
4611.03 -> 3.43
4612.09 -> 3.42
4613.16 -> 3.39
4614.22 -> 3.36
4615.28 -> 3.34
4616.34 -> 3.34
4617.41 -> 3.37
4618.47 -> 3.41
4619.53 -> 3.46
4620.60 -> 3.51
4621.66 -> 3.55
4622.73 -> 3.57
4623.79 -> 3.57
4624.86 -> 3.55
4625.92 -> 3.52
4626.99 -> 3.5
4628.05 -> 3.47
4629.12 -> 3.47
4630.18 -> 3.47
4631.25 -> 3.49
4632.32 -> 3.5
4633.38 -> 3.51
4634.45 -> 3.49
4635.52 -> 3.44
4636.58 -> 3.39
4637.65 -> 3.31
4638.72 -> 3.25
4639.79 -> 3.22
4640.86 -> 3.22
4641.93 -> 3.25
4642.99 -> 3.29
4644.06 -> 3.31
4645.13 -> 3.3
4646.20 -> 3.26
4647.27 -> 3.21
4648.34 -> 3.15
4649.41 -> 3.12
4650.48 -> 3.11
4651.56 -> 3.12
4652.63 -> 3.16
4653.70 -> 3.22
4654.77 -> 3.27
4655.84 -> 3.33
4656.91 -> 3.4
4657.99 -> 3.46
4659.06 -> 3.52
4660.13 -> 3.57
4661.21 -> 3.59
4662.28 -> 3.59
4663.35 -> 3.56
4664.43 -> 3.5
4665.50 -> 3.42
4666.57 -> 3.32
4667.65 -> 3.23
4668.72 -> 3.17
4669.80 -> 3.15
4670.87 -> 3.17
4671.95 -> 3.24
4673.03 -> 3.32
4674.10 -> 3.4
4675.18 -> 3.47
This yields 3.24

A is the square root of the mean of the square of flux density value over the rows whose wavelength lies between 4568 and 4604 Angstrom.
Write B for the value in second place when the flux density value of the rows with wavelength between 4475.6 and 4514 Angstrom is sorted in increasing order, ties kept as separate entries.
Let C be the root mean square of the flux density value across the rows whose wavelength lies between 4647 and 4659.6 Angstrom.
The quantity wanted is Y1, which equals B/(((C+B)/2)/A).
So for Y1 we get 3.1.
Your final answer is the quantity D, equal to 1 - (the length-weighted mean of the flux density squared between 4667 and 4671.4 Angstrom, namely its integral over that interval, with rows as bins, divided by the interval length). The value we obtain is -9.1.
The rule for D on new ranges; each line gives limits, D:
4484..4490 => -8.4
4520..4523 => -8.6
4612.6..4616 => -10.3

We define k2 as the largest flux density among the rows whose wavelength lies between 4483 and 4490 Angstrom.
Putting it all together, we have 3.13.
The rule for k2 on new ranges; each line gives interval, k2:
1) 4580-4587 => 3.2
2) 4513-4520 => 3.36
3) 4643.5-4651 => 3.31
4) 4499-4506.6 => 3.42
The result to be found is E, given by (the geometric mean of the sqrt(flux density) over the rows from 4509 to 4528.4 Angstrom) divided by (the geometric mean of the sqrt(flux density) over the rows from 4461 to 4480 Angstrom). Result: 1.09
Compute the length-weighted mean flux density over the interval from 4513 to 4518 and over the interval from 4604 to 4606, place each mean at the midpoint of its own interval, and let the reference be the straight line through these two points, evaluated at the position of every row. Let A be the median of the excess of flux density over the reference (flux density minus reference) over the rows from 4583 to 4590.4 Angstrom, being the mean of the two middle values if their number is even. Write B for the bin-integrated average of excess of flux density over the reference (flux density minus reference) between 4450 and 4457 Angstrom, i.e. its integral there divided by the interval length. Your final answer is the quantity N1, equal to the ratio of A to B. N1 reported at 0.1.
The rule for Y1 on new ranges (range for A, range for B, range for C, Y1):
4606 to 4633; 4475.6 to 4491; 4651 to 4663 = 3.2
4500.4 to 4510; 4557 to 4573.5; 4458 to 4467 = 3.9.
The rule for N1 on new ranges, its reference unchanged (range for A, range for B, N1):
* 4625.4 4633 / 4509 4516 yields 3.1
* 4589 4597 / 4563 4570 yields 0.9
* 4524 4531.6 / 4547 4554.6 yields 2.1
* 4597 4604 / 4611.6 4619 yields -0.4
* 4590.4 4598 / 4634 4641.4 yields 0.8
